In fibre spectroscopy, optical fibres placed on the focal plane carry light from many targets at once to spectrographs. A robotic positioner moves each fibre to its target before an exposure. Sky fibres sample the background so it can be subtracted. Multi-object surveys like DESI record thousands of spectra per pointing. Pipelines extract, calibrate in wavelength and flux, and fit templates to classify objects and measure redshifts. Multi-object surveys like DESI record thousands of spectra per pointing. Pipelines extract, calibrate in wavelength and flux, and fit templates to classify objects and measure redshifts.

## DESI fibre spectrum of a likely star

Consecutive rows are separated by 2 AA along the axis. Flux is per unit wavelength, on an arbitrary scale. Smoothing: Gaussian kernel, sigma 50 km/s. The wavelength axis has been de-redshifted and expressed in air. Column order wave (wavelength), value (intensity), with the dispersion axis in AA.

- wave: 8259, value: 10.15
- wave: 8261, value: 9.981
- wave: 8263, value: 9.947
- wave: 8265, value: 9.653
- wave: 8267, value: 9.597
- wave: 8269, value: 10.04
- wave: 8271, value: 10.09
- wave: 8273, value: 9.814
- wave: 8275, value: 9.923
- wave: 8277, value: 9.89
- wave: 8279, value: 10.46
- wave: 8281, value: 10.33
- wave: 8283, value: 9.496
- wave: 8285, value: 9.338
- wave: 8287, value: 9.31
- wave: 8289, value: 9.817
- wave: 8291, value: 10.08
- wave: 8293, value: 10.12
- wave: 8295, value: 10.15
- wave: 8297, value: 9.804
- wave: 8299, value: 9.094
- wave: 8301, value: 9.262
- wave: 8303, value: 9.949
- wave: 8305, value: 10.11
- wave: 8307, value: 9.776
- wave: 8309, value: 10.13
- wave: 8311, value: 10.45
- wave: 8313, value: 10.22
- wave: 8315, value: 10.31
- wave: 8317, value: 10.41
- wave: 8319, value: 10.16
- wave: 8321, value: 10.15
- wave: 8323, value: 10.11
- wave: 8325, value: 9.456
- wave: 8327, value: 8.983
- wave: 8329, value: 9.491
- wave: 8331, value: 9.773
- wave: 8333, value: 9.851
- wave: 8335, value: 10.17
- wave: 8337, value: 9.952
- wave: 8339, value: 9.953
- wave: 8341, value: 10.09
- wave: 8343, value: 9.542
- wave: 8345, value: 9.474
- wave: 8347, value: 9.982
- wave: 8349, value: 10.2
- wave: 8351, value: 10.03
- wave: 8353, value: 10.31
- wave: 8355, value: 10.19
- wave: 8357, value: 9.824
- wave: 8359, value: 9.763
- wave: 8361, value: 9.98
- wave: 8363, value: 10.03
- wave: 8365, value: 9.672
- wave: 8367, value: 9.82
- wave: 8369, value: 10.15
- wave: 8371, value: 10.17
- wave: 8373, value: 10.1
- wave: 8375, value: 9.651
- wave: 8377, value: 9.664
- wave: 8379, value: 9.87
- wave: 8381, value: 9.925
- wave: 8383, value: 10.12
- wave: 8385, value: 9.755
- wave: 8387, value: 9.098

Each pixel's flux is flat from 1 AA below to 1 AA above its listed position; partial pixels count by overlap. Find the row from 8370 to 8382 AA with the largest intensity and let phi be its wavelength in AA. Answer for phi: 8371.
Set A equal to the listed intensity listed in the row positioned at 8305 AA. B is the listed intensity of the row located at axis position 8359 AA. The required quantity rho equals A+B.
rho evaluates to 19.9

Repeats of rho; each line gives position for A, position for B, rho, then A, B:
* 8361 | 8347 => 20.0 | 9.98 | 9.982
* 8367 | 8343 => 19.4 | 9.82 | 9.542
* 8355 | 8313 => 20.4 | 10.19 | 10.22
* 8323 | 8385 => 19.9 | 10.11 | 9.755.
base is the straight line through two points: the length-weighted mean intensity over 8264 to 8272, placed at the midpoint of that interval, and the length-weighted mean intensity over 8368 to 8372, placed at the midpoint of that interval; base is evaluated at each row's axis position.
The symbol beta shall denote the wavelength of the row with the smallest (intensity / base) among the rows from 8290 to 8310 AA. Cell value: 8299 AA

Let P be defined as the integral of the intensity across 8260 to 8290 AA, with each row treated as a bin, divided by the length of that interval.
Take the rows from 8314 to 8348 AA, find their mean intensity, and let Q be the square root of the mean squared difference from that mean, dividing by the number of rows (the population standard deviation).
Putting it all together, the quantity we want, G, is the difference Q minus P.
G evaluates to -9.48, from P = 9.8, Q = 0.36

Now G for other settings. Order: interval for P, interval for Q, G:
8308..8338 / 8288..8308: -9.63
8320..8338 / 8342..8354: -9.46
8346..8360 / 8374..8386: -9.88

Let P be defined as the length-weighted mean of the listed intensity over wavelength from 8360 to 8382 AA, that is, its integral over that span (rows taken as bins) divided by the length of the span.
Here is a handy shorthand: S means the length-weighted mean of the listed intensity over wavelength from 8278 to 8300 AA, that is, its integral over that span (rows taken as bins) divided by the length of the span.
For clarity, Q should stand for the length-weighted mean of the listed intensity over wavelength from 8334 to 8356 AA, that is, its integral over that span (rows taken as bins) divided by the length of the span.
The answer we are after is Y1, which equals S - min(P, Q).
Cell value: -0.09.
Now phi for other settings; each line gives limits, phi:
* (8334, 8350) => 8349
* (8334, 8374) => 8353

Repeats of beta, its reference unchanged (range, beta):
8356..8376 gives 8375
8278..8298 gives 8287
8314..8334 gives 8327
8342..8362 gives 8345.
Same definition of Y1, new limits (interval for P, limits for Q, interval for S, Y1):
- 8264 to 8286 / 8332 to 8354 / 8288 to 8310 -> -0.03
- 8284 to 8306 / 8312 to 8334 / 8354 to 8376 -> 0.21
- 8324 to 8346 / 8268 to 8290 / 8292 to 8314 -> 0.21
